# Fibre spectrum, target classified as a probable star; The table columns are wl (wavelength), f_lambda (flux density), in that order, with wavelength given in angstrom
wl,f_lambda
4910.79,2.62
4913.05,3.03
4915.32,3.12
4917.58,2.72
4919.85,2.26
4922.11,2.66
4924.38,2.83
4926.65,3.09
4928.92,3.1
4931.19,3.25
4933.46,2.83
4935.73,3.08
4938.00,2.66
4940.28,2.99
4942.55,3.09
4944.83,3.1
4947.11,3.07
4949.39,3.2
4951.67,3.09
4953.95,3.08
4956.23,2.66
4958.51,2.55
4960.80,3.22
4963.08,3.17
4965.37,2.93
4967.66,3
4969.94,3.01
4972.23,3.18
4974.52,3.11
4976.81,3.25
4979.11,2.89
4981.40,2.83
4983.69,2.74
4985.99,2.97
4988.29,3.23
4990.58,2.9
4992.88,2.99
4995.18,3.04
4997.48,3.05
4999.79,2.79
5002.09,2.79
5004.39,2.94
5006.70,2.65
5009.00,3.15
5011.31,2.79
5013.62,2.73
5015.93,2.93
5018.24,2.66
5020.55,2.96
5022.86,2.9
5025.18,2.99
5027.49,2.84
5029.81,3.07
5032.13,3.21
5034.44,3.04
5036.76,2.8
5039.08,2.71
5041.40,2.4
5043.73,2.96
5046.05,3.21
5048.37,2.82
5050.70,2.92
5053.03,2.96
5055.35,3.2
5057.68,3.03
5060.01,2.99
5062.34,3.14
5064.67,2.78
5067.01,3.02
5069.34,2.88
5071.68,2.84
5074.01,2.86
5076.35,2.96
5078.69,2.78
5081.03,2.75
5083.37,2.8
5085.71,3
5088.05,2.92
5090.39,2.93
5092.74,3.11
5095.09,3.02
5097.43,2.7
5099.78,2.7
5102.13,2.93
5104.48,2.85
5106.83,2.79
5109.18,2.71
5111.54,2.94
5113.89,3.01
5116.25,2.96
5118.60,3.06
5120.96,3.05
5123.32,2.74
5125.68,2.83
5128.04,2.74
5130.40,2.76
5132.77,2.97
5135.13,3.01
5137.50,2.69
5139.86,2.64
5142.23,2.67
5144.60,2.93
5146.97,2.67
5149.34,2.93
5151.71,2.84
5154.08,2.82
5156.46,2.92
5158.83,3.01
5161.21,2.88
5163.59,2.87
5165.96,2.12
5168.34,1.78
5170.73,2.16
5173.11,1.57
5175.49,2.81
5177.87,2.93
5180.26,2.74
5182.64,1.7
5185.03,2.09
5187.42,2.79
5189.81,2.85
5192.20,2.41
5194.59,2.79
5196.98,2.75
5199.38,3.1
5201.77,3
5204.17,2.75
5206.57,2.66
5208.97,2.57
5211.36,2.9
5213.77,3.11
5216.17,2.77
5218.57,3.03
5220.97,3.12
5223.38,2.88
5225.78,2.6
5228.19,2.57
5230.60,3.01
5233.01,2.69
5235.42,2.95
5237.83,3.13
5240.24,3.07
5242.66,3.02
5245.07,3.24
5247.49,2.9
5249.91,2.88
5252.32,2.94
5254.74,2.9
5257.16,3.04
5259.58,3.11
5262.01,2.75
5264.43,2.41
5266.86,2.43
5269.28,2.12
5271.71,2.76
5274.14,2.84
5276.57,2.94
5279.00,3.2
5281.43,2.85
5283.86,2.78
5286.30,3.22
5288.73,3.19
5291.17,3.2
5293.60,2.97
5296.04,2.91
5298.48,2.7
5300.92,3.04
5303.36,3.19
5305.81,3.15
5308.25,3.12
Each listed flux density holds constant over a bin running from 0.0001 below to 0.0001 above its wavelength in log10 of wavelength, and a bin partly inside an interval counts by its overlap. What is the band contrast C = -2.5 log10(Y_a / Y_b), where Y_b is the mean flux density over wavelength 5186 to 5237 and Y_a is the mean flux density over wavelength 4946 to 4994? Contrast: -0.07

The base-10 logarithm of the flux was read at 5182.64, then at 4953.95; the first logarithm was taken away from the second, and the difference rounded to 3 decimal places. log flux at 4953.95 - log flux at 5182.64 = 0.258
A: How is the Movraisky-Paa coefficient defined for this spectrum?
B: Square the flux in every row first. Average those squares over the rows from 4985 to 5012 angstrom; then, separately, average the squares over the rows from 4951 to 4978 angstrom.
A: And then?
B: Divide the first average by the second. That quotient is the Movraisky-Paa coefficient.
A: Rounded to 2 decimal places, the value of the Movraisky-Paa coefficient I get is 0.95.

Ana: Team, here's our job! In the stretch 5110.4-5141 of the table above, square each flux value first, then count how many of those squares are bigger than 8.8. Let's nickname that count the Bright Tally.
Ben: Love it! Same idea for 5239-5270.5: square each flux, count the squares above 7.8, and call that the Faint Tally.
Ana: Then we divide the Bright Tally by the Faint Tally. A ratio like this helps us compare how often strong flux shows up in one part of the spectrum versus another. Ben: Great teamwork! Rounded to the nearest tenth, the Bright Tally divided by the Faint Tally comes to 0.6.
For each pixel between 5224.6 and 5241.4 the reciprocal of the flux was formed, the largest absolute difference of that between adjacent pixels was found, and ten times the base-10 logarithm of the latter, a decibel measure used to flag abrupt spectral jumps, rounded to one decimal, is -12.5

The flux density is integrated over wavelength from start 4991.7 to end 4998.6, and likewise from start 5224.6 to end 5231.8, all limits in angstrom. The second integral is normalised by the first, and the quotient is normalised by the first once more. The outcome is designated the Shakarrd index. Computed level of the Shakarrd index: 0.045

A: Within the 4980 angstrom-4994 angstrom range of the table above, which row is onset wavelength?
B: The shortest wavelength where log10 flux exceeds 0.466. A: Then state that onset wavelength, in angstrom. 4985.99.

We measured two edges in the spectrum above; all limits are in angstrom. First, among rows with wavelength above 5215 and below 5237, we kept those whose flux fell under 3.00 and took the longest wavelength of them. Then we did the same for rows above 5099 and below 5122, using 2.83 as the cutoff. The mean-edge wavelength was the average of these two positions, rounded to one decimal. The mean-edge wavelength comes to 5172.3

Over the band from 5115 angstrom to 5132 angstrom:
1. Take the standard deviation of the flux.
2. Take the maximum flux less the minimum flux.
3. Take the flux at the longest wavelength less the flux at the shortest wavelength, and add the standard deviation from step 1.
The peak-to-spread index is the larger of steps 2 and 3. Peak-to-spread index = 0.320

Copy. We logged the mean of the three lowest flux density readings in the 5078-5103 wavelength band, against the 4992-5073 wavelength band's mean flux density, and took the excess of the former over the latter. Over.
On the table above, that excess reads -0.20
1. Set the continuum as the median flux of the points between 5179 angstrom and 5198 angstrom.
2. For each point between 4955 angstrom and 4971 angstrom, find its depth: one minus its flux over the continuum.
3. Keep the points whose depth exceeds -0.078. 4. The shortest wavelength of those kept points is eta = 4956.23 angstrom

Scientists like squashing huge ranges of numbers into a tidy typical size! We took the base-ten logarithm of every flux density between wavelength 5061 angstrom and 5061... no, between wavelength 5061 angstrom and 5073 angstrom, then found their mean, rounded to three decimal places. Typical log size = 0.467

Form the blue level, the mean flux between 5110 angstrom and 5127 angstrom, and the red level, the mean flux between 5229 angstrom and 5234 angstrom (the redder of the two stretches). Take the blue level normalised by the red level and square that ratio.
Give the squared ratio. 1.1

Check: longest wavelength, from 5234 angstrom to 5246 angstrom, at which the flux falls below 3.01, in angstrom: 5235.42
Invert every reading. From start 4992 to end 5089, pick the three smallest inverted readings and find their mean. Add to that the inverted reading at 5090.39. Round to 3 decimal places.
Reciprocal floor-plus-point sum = 0.653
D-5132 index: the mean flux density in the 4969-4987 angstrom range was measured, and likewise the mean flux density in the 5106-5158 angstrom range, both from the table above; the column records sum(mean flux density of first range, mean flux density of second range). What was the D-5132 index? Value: 5.85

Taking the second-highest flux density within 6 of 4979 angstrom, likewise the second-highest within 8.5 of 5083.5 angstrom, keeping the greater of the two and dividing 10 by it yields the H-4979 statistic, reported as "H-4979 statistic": 3.22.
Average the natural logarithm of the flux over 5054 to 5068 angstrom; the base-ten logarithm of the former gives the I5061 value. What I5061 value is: 0.044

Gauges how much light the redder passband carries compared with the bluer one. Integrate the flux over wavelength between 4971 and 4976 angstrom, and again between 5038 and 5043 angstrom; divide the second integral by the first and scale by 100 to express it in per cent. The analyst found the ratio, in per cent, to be 82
